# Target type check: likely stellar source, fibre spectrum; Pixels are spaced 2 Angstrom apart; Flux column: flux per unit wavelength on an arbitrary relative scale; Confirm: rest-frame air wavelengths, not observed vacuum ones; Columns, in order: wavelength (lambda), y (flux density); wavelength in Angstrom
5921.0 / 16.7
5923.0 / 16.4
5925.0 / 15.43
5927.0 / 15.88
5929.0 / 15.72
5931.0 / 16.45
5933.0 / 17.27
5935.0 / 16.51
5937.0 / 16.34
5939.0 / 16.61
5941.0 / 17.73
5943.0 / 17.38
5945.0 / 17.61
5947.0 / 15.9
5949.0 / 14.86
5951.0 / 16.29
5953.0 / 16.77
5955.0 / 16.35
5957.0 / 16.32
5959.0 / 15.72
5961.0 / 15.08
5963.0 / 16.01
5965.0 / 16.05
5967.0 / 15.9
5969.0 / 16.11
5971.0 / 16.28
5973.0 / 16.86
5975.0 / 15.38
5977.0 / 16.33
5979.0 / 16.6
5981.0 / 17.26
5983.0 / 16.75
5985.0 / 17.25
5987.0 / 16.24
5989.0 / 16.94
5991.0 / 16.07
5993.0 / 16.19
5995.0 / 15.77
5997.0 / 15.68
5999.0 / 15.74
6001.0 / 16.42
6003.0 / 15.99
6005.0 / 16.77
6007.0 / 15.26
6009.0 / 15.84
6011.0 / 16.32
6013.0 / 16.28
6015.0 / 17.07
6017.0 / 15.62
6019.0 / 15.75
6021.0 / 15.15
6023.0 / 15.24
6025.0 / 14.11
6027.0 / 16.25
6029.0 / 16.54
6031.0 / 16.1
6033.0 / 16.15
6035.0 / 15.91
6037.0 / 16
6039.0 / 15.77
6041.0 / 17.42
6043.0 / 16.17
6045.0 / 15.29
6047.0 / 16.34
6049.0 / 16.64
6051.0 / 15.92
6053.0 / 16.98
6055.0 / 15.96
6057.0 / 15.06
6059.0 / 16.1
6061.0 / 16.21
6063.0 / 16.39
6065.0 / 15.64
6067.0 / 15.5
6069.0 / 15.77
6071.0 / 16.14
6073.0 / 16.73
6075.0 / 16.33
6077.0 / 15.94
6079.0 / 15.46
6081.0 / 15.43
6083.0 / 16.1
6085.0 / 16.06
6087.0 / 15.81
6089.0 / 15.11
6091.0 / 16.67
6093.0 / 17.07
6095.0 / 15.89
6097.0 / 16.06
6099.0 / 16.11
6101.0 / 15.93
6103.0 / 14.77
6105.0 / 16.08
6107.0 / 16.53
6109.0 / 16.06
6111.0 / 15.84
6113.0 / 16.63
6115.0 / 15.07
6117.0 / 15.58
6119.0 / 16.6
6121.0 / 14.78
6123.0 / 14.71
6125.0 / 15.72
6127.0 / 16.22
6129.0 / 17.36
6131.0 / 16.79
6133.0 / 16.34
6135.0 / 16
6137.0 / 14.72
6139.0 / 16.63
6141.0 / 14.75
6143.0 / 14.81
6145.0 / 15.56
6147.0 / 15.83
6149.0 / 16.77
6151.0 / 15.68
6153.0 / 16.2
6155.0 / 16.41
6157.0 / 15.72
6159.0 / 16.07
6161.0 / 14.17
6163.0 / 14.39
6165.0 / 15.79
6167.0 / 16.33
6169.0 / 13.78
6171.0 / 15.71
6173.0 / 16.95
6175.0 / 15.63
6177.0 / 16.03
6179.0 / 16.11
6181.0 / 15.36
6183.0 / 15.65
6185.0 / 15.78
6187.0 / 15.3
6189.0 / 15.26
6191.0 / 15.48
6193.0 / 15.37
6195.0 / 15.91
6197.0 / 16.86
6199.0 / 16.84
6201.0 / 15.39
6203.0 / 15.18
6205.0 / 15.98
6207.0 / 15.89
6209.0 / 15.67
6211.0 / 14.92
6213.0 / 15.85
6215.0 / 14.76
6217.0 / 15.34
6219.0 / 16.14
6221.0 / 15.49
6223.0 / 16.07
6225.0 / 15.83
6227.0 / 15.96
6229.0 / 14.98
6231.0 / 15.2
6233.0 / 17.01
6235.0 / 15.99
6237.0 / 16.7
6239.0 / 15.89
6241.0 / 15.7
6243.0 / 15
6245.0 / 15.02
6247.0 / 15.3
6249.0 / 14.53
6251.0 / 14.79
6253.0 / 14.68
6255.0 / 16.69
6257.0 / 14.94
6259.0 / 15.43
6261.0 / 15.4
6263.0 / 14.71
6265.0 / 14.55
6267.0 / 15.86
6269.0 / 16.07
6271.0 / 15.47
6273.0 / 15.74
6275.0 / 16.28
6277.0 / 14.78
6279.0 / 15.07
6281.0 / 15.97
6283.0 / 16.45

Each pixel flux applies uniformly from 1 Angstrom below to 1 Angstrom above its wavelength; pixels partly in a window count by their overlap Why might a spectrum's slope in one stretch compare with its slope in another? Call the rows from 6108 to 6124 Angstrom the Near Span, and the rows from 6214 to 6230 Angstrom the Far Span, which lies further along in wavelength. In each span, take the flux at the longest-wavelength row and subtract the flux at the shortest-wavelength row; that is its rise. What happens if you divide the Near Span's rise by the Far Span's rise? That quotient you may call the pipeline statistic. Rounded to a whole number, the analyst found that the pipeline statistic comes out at -6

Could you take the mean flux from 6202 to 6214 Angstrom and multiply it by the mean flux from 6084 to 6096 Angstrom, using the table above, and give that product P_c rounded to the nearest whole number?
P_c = 251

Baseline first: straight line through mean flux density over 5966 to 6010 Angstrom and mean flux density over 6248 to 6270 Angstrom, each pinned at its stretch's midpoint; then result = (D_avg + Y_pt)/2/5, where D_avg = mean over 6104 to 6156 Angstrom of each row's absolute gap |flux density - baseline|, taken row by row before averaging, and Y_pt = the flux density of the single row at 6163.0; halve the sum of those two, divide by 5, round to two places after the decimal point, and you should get 1.50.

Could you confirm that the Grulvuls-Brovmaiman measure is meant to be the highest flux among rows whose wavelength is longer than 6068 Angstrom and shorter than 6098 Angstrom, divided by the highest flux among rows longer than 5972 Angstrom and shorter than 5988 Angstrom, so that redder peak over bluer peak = 0.99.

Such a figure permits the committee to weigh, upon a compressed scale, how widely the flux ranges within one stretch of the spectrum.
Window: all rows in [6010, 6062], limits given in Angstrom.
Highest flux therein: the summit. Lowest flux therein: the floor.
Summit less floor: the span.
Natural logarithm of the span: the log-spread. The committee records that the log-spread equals 1.20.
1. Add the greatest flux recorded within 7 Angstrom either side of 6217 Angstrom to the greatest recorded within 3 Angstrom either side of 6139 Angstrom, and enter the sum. 32.8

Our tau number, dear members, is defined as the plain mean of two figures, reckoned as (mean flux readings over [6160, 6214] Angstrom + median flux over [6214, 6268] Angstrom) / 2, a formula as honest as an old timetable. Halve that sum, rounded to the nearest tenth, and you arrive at 15.5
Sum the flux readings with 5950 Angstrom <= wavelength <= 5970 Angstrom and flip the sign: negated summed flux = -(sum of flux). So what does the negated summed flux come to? -161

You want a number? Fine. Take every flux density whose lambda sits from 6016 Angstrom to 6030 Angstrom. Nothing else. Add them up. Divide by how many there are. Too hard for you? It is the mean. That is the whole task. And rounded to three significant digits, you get 15.5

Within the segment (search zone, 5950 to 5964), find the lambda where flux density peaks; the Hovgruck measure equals 5953.0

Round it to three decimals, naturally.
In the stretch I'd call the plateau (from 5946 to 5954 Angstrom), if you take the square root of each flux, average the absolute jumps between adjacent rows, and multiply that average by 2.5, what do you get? 0.311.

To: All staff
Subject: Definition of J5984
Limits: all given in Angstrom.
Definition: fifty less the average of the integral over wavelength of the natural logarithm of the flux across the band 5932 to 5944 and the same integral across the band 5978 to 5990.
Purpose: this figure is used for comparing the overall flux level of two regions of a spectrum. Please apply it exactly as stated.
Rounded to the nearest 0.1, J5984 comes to 16.1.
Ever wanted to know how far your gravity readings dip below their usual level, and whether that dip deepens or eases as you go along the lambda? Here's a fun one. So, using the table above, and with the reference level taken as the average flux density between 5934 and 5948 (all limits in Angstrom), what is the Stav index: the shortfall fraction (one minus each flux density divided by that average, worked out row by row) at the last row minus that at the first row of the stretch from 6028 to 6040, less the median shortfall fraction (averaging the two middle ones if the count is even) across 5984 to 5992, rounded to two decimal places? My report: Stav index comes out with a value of 0.03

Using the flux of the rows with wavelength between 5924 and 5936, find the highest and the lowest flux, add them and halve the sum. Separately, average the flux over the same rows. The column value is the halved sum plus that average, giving 32.6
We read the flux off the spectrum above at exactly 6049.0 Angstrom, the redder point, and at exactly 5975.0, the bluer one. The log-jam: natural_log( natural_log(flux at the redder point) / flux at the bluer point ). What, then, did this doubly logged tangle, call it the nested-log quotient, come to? -1.70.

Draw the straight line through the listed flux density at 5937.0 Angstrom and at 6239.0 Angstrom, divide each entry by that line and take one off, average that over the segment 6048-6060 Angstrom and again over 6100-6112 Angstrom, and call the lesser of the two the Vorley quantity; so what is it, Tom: -0.014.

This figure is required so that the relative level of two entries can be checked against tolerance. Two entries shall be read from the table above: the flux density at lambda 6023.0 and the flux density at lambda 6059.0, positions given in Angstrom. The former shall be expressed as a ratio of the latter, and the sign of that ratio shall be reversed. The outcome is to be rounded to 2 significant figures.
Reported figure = -0.95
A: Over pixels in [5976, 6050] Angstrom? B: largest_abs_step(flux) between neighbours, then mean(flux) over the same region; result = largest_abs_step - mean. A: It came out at -14.0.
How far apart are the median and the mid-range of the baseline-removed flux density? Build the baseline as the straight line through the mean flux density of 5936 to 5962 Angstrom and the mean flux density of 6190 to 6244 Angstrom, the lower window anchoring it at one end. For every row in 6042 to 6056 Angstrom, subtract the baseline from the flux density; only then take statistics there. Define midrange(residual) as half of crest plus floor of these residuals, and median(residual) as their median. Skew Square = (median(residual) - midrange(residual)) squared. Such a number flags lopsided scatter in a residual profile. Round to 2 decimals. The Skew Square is 0.00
